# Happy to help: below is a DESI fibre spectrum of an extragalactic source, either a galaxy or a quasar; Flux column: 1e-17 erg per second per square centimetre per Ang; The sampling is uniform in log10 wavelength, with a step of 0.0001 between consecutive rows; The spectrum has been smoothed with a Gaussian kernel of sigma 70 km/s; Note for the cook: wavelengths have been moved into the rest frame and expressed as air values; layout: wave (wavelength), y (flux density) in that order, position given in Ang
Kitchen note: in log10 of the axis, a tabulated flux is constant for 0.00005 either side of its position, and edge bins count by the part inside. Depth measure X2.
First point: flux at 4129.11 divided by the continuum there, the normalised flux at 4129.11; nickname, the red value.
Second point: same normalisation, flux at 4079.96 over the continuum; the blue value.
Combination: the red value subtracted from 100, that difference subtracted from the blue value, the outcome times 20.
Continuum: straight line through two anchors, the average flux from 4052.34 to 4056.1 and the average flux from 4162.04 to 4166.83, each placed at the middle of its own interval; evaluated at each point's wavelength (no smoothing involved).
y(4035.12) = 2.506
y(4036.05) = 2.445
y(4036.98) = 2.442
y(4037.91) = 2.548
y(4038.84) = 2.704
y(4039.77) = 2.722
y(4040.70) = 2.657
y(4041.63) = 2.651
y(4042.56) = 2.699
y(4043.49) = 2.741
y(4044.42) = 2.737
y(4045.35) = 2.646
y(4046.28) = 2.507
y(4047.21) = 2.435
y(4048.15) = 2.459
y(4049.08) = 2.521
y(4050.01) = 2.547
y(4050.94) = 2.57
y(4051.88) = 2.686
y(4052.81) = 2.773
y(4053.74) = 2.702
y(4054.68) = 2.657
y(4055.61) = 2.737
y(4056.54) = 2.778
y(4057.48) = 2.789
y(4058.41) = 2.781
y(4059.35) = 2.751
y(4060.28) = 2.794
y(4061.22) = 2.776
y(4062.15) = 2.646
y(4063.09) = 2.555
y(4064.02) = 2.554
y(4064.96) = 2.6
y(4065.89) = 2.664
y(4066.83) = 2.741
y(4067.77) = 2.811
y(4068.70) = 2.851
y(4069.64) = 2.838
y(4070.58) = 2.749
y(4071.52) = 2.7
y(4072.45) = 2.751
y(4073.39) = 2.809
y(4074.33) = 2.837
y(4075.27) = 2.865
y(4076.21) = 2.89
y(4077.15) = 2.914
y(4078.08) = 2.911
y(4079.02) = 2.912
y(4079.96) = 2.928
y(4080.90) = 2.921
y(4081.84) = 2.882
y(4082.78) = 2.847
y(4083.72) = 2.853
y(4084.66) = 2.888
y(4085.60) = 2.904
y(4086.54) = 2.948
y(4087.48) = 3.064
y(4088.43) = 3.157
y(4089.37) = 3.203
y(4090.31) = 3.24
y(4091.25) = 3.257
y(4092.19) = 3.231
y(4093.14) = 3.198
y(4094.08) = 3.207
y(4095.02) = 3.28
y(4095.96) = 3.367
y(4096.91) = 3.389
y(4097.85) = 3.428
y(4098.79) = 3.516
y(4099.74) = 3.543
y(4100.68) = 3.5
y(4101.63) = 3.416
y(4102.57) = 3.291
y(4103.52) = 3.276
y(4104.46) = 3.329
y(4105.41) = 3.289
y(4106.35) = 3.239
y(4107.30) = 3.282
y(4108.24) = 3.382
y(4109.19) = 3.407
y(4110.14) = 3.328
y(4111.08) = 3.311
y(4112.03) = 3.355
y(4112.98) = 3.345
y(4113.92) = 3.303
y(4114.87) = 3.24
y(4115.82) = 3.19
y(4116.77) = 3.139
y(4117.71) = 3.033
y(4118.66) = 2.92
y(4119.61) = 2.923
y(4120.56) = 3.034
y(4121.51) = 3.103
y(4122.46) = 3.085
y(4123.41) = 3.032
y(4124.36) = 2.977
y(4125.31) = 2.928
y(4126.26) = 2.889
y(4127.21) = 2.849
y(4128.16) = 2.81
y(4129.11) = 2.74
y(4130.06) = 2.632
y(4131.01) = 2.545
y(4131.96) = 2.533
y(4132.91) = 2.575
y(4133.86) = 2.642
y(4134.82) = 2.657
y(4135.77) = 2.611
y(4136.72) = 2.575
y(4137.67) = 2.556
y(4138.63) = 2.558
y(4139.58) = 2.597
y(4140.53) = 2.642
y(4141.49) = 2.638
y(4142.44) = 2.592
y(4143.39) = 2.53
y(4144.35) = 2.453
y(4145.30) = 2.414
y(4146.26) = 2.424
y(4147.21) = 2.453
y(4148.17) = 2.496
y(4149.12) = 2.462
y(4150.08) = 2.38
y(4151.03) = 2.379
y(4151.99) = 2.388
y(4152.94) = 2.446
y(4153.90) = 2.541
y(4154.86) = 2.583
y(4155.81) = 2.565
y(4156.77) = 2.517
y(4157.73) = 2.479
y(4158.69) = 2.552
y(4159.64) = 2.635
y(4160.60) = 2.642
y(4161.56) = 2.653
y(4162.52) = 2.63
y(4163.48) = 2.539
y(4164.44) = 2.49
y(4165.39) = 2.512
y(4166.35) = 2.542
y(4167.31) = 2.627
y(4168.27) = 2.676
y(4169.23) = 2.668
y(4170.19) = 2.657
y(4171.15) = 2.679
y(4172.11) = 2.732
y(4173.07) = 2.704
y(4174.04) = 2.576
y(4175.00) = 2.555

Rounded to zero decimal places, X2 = -1957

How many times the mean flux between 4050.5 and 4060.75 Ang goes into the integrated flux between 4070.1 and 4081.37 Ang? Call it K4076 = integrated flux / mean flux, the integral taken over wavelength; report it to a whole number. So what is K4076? 12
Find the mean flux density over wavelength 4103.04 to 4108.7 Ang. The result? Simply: 3.30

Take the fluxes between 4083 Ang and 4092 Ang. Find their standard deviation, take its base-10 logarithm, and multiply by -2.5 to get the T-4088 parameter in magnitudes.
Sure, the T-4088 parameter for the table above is 2.0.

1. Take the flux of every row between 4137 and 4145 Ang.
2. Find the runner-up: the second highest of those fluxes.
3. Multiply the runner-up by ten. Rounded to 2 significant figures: 26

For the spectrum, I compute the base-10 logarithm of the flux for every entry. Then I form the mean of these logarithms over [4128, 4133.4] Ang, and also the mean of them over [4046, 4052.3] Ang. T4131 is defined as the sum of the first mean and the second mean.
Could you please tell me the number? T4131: 0.82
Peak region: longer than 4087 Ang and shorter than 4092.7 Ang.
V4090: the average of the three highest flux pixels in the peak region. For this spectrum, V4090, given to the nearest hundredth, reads 3.24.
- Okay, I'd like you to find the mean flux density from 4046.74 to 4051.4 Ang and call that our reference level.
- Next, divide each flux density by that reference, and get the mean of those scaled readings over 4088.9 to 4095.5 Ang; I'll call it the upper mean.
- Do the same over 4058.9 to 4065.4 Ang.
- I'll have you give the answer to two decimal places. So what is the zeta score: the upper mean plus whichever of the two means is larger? 2.58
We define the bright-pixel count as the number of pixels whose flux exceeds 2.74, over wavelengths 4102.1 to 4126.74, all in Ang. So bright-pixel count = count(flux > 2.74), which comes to 26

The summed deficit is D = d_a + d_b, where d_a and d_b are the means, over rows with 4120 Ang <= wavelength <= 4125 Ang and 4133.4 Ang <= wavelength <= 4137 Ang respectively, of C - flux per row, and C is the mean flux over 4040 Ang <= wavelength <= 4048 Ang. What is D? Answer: -0.4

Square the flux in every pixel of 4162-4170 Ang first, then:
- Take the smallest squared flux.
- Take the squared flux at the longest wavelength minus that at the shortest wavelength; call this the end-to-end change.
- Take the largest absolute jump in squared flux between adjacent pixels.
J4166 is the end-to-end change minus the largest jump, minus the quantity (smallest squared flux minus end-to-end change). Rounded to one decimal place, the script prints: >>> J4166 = -6.3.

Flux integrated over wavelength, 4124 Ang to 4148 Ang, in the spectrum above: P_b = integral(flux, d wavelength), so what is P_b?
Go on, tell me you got 63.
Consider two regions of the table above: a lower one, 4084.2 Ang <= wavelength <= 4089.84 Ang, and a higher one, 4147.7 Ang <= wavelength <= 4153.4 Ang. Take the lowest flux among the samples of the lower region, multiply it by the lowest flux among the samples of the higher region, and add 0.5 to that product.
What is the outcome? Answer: 7.4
